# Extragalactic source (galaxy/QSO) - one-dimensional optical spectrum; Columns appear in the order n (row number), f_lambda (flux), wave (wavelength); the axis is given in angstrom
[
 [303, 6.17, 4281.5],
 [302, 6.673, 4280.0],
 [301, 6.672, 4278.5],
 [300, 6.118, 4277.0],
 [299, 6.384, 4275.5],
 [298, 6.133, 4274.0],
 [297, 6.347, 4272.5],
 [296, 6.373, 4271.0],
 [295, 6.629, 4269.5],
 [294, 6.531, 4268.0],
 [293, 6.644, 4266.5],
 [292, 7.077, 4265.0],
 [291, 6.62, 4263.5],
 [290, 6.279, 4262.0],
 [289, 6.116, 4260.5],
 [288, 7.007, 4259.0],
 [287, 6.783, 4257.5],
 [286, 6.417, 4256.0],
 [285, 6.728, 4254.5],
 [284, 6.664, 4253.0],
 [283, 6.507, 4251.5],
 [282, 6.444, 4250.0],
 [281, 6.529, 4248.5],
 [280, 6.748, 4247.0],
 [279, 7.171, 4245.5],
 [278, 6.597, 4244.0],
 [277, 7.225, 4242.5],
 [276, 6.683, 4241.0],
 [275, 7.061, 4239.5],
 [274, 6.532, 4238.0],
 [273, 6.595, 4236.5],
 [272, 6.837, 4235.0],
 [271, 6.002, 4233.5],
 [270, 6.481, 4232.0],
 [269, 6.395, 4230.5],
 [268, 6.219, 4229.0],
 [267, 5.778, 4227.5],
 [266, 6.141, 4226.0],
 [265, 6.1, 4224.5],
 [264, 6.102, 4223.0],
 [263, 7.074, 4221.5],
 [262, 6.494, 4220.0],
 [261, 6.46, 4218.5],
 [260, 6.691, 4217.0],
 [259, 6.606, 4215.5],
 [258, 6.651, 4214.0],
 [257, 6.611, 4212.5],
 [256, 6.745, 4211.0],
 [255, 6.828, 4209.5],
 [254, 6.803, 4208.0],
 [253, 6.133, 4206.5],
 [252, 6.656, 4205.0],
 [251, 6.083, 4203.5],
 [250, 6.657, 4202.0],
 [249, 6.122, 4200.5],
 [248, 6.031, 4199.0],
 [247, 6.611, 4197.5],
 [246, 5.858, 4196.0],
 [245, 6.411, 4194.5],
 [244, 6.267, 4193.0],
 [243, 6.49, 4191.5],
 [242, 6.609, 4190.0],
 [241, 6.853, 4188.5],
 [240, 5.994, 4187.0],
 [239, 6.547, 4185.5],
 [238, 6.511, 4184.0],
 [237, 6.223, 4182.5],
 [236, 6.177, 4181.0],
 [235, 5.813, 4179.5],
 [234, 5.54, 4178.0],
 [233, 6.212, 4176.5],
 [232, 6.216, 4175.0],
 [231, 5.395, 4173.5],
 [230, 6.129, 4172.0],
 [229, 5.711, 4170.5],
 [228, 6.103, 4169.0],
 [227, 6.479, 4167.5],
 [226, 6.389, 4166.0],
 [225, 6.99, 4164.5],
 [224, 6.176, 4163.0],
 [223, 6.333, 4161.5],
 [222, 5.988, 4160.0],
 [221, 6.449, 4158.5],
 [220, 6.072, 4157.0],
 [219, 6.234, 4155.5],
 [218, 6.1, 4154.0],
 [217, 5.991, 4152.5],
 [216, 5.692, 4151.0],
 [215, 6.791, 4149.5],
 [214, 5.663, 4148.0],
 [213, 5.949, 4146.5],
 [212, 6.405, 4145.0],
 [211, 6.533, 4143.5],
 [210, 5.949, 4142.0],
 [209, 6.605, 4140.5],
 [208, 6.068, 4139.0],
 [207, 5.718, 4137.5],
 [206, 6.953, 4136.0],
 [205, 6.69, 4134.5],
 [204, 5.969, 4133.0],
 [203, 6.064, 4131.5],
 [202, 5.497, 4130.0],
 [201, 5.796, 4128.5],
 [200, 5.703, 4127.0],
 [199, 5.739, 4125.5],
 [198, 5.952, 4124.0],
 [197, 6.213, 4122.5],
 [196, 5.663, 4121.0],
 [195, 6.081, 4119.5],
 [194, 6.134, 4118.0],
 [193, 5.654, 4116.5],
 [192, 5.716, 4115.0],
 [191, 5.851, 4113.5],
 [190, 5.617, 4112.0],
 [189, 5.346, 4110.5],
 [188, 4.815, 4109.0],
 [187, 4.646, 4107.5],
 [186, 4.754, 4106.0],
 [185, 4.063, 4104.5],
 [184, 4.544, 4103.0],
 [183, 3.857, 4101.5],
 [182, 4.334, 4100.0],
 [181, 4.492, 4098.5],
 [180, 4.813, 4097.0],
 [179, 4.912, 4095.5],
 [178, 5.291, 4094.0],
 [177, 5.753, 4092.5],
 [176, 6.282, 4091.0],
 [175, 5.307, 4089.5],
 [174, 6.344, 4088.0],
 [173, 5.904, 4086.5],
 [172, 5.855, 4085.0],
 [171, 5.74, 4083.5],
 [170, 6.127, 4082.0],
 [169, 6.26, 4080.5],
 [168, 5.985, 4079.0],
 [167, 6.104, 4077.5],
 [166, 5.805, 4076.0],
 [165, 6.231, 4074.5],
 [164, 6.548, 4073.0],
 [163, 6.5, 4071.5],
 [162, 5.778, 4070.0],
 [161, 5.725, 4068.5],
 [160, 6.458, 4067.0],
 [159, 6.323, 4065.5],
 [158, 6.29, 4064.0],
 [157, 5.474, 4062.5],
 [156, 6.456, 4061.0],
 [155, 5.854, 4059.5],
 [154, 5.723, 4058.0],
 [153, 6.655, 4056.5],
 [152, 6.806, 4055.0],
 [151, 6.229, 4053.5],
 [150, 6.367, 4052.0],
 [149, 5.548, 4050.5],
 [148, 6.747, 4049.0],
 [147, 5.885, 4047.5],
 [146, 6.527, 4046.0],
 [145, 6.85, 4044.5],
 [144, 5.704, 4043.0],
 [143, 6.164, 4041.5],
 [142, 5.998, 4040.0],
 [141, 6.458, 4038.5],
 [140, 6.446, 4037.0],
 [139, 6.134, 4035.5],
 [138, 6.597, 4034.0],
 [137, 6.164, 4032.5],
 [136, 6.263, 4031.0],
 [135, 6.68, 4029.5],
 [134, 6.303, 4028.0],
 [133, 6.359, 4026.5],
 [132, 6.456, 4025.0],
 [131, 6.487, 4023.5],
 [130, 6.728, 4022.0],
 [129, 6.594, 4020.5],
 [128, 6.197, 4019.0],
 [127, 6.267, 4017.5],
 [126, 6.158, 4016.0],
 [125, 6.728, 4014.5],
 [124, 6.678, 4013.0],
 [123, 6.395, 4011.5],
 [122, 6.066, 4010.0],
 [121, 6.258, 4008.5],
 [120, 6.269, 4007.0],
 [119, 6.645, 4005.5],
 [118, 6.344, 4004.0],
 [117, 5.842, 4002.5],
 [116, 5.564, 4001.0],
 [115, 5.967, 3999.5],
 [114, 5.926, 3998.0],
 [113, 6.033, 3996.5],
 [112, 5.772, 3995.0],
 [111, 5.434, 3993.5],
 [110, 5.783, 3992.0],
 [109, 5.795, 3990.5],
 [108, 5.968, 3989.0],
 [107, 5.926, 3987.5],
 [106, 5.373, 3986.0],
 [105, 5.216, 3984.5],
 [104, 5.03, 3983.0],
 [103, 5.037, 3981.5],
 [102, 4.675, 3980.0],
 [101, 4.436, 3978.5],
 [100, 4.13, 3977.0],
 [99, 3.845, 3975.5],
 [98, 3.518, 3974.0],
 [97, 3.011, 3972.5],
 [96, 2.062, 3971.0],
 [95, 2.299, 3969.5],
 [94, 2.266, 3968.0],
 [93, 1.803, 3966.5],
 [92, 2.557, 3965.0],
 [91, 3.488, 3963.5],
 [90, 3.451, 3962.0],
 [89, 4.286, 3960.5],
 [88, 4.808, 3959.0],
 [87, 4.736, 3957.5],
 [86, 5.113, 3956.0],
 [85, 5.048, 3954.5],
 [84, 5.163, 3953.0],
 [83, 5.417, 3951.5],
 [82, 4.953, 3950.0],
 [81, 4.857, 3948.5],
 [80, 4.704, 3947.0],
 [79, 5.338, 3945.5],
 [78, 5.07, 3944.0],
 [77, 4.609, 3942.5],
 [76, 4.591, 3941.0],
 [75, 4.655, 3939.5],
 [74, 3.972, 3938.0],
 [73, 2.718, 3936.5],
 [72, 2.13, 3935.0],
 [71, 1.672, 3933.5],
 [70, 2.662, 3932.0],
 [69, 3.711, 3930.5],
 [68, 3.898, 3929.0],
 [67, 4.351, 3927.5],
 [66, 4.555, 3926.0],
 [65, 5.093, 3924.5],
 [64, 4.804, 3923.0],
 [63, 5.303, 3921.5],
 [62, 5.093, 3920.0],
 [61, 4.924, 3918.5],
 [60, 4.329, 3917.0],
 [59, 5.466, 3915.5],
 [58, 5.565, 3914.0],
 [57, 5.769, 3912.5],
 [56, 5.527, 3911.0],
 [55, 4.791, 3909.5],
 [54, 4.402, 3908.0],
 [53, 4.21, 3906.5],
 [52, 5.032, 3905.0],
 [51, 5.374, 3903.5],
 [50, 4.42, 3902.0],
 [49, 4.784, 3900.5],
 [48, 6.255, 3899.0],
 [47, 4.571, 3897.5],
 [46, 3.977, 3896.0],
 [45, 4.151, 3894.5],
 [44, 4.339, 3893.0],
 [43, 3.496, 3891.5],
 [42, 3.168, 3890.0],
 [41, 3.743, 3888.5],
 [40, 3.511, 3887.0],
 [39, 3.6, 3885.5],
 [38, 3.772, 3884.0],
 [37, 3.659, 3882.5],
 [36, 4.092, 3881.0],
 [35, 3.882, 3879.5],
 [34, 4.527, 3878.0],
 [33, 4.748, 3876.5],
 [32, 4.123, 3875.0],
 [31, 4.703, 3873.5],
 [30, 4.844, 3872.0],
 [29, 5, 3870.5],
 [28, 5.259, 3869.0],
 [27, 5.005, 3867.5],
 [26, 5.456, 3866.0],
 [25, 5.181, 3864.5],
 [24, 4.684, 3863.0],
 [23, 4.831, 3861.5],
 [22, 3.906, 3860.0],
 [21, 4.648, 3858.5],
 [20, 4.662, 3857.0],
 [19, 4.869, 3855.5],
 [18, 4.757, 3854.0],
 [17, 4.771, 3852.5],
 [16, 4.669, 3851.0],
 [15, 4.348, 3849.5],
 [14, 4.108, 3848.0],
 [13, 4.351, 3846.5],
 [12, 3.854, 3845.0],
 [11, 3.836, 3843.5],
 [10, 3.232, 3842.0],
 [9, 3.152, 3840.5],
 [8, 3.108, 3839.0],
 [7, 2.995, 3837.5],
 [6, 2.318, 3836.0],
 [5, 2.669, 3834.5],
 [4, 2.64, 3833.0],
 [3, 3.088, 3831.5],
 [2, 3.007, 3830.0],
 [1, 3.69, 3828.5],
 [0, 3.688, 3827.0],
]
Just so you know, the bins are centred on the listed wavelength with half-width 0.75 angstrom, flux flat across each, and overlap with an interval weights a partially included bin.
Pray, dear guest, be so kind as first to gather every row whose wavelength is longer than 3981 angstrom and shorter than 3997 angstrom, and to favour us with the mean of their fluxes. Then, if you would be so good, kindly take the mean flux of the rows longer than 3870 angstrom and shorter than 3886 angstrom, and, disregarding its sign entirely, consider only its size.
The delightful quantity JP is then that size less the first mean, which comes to -1.3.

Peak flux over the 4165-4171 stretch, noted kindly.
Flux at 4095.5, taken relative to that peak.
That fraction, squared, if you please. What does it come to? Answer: 0.57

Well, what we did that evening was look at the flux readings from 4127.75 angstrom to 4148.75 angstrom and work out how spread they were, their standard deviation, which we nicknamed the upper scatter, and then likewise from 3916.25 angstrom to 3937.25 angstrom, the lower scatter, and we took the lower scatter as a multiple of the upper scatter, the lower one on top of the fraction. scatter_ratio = 2.7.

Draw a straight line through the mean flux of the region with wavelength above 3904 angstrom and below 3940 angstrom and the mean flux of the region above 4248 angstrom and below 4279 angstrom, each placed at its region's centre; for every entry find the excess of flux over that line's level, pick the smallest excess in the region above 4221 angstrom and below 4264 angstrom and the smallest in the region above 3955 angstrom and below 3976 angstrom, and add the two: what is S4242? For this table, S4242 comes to -3.4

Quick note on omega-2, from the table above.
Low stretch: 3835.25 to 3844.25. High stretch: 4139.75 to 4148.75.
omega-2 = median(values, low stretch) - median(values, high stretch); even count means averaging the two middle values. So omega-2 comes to -3.0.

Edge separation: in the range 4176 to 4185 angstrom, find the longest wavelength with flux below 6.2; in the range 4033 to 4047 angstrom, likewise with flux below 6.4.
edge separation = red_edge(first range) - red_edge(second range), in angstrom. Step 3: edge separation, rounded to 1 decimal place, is 138.0 angstrom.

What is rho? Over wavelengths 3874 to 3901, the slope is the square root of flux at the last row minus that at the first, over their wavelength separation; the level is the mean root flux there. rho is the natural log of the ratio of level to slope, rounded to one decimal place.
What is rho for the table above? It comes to 5.8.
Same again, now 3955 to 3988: 5.9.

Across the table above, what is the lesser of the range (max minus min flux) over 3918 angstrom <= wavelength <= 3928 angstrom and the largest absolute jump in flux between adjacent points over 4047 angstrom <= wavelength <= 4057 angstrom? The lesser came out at 0.95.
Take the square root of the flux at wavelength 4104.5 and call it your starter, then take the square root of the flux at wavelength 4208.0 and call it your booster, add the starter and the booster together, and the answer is 4.62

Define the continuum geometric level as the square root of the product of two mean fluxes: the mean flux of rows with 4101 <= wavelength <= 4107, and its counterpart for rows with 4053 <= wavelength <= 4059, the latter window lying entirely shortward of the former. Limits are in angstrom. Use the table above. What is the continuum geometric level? 5.2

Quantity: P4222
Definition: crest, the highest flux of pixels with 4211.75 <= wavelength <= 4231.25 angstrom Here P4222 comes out 7.074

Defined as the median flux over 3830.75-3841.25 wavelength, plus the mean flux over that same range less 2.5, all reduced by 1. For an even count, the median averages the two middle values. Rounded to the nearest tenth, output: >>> 2.3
